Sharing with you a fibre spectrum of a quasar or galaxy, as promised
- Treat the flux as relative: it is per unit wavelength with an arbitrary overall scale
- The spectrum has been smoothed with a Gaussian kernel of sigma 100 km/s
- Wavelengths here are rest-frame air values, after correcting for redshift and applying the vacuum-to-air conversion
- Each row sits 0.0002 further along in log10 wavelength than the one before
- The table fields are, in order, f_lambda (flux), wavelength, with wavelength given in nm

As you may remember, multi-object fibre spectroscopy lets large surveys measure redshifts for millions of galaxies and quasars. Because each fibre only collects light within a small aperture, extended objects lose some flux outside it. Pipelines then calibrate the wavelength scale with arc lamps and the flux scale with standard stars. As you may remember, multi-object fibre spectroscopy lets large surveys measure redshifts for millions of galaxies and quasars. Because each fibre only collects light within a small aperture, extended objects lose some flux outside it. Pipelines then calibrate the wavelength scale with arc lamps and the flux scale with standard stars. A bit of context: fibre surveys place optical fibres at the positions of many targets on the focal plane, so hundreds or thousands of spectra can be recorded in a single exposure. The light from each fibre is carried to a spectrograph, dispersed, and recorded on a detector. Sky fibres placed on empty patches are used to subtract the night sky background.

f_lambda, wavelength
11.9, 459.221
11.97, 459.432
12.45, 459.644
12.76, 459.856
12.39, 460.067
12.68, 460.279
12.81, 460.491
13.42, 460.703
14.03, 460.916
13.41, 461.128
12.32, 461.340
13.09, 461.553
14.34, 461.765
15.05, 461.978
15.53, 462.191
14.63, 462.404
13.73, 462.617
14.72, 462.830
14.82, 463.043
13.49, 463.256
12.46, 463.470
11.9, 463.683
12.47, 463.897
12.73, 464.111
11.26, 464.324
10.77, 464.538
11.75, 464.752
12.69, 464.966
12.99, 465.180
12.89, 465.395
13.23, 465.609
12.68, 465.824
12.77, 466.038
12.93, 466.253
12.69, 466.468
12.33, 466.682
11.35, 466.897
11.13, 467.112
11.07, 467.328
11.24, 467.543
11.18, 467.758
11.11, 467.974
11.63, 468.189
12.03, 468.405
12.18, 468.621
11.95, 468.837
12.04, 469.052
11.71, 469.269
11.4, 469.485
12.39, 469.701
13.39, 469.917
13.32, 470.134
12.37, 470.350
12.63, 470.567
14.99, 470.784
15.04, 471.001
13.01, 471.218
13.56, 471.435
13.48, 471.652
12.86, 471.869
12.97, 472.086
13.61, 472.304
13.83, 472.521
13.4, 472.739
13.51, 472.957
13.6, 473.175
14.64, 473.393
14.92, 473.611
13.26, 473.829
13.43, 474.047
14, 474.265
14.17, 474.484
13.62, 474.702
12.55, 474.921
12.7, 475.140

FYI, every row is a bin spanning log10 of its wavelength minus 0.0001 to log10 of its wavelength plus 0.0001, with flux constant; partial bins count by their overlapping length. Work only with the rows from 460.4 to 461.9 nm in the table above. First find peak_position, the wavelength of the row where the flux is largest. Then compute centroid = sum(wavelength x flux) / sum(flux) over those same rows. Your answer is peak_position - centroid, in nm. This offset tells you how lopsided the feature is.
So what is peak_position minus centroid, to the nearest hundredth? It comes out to 0.63 nm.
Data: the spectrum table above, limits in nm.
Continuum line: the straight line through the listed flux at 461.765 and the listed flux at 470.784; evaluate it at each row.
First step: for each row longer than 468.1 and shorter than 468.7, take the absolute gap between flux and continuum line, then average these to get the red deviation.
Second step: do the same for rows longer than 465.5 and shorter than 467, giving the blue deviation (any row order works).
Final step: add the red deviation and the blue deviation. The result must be 5.0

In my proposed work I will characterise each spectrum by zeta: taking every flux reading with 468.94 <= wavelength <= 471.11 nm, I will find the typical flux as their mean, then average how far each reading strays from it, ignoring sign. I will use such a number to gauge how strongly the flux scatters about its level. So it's 1.0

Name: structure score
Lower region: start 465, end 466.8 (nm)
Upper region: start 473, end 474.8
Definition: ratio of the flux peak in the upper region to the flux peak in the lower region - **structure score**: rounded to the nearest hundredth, 1.13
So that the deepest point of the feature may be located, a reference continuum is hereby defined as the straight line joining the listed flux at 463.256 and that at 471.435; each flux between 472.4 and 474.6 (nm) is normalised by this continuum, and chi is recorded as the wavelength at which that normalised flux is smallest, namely 473.829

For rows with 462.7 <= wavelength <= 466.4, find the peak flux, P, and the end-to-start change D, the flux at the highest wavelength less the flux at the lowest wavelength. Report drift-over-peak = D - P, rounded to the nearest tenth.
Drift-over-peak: -16.6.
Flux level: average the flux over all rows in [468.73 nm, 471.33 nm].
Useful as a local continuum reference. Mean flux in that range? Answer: 12.9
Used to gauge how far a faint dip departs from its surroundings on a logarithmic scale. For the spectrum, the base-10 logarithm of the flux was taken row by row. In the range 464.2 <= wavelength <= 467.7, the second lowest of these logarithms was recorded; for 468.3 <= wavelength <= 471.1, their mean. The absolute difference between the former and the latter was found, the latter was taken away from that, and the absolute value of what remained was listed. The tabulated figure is 1.044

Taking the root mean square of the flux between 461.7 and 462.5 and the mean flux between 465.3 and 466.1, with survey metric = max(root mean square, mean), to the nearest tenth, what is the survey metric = 14.9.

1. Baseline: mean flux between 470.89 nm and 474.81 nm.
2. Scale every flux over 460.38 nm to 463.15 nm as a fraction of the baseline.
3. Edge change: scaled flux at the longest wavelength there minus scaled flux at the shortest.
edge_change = 0.15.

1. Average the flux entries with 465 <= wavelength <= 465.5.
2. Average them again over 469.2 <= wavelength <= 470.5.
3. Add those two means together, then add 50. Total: 75.4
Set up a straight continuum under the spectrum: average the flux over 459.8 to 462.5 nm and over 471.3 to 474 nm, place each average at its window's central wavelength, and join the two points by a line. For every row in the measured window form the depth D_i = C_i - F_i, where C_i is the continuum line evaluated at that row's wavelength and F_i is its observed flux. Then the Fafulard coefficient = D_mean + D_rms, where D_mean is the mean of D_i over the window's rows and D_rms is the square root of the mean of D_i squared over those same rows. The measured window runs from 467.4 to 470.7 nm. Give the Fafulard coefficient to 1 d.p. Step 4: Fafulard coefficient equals 3.3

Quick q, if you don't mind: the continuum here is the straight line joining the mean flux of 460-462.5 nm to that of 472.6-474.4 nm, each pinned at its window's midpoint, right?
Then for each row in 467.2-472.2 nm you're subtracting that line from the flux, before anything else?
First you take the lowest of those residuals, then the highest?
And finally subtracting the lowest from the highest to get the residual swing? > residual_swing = 3.9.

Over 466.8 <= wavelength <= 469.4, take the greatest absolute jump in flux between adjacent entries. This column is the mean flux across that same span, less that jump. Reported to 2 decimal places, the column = 11.03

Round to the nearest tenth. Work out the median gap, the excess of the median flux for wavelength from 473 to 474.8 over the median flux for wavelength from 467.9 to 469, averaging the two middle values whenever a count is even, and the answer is 1.9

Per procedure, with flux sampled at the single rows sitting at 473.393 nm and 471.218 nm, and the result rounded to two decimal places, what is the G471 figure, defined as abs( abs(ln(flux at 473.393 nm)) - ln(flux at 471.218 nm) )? 0.12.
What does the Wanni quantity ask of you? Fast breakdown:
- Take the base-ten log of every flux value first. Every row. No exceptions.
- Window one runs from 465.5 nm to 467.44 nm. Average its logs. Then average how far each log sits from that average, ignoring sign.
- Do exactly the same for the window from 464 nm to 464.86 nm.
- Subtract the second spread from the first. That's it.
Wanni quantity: 0.0028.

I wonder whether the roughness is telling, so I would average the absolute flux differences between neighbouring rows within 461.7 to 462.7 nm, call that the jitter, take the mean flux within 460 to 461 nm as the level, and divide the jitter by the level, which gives 0.057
